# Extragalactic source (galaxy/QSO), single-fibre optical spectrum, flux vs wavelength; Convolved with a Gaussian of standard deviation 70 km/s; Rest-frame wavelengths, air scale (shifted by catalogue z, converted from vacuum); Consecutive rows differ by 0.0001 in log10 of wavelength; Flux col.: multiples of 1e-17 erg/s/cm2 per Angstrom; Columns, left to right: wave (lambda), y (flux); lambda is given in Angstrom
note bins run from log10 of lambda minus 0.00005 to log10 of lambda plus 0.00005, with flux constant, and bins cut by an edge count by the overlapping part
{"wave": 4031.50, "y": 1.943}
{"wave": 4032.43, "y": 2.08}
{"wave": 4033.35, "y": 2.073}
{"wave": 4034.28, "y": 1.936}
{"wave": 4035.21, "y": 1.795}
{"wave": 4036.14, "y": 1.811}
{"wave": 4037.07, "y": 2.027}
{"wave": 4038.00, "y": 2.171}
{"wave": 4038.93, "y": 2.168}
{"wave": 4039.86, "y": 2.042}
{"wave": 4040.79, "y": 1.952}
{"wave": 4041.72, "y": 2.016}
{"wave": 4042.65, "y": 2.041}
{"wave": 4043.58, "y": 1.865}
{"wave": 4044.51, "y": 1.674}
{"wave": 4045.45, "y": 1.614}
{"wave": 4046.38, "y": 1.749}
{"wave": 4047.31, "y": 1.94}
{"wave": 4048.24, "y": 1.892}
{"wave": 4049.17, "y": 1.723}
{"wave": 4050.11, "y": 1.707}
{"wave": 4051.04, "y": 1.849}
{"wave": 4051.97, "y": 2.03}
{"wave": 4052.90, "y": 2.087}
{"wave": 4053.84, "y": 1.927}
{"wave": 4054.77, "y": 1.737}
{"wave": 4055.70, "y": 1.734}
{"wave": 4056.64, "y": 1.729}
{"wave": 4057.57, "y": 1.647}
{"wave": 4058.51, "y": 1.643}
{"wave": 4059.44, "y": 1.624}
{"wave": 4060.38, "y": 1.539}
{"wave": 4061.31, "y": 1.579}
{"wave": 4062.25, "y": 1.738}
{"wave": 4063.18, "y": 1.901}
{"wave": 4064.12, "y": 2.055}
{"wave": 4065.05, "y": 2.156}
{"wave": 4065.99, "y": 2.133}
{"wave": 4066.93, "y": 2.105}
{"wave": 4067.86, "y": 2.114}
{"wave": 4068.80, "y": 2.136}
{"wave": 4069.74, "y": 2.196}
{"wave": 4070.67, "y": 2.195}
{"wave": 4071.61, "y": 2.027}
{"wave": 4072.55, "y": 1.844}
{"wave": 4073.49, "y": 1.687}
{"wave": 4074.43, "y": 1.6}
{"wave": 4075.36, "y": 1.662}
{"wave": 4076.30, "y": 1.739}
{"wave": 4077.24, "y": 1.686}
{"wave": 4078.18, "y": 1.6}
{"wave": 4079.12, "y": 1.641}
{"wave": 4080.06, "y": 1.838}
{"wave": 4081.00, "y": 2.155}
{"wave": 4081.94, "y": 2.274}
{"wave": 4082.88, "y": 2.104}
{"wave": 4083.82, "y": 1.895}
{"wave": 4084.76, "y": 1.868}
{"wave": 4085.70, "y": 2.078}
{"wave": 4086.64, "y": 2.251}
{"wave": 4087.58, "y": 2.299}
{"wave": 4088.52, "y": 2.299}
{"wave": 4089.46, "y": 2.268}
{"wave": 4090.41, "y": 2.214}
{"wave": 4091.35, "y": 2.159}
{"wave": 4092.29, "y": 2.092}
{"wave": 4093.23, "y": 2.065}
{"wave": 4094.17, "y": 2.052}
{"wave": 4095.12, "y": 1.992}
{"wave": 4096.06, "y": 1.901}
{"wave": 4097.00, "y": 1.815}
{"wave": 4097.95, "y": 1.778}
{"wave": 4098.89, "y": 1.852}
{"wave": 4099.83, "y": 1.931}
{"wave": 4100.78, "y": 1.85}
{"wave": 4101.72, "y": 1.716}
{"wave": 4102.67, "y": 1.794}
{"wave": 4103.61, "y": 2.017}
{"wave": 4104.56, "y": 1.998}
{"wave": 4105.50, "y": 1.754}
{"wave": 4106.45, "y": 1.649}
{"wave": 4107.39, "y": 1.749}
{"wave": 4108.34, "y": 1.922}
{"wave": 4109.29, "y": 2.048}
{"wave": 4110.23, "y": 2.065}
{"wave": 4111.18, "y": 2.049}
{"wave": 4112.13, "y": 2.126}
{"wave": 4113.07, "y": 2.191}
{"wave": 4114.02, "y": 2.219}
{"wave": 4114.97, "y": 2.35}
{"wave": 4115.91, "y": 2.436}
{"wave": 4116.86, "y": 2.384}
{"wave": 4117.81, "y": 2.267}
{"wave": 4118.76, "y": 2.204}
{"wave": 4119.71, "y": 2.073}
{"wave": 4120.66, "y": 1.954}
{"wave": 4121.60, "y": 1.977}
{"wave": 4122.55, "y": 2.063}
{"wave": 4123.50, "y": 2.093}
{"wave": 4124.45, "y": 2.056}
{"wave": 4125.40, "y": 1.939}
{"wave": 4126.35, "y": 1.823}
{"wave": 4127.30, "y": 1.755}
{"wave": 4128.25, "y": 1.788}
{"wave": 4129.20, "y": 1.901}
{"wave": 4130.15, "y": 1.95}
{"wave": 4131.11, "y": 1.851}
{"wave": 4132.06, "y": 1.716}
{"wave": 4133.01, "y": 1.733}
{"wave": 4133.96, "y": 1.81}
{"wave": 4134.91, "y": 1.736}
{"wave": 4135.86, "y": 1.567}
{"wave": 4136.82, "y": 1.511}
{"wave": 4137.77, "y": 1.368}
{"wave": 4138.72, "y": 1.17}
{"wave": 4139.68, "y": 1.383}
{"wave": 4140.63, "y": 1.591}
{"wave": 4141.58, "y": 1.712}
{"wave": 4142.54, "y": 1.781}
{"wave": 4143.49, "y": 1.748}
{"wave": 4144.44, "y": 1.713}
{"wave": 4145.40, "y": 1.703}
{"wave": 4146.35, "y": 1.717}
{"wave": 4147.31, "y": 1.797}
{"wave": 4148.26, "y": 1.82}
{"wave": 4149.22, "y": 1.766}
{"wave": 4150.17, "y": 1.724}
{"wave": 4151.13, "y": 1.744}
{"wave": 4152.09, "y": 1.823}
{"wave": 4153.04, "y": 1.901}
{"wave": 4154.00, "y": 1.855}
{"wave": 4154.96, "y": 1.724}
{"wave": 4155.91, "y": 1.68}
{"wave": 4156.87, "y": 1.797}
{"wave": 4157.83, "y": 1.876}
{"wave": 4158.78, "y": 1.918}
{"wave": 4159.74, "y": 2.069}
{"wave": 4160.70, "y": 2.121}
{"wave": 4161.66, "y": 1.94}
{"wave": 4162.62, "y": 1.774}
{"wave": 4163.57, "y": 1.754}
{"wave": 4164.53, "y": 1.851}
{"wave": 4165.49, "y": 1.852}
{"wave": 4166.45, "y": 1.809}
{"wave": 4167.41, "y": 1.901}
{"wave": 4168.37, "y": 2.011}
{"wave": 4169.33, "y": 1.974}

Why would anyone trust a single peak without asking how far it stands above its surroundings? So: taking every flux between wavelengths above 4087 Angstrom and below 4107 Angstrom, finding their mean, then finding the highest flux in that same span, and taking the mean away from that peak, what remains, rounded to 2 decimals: 0.32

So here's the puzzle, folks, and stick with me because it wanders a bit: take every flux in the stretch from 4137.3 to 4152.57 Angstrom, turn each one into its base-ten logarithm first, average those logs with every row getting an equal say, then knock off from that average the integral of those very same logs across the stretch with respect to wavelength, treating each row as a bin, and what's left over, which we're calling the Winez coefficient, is -3.1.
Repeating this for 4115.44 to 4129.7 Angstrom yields -4.1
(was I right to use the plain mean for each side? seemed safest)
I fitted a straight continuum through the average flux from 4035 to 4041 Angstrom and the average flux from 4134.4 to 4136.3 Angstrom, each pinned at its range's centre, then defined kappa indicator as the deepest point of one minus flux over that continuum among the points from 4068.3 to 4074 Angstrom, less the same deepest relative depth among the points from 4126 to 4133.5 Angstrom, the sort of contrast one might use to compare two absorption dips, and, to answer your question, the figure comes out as 0.13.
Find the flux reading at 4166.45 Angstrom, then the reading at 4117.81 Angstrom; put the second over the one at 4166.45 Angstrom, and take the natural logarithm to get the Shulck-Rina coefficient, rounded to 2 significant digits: 0.23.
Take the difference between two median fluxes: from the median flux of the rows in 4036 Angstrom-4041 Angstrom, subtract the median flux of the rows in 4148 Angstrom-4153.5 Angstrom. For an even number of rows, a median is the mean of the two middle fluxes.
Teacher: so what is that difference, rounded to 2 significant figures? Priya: 0.24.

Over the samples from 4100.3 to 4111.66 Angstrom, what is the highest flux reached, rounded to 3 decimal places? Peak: 2.065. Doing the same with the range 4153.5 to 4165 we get 2.121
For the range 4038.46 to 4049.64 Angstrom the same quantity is 2.168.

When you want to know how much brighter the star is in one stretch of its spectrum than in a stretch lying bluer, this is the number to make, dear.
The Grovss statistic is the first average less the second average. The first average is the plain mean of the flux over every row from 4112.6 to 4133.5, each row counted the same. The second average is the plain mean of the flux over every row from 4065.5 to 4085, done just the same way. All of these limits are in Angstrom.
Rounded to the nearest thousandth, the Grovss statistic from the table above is 0.104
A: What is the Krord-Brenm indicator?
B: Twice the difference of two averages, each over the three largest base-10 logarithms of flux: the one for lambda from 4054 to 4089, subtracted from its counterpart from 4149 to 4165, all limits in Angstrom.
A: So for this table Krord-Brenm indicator -0.100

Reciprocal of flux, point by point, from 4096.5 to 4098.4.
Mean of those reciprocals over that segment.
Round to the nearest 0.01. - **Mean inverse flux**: 0.56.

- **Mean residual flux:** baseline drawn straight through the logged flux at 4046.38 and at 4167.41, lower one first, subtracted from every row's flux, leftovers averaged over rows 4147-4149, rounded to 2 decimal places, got -0.07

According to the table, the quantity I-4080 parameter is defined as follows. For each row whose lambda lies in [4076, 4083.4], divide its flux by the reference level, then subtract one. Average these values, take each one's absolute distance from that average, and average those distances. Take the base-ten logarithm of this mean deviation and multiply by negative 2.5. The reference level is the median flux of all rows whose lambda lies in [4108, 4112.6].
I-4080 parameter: 2.4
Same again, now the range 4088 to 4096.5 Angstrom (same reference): 3.2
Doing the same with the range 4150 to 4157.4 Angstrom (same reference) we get 3.8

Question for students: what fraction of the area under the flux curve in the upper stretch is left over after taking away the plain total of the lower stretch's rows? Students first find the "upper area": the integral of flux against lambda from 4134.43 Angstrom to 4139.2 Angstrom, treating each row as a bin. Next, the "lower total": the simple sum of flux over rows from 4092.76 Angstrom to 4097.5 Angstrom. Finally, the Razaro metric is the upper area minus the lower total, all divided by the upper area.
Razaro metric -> -0.40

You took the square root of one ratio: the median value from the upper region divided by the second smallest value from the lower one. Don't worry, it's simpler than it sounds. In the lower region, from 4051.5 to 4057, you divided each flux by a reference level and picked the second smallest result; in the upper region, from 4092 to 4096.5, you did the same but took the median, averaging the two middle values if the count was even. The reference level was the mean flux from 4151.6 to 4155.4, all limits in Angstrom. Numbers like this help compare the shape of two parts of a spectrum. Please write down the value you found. 1.09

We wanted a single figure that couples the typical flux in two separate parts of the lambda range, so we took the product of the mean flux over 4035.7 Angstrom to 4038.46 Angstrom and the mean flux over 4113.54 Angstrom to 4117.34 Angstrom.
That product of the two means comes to 4.70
